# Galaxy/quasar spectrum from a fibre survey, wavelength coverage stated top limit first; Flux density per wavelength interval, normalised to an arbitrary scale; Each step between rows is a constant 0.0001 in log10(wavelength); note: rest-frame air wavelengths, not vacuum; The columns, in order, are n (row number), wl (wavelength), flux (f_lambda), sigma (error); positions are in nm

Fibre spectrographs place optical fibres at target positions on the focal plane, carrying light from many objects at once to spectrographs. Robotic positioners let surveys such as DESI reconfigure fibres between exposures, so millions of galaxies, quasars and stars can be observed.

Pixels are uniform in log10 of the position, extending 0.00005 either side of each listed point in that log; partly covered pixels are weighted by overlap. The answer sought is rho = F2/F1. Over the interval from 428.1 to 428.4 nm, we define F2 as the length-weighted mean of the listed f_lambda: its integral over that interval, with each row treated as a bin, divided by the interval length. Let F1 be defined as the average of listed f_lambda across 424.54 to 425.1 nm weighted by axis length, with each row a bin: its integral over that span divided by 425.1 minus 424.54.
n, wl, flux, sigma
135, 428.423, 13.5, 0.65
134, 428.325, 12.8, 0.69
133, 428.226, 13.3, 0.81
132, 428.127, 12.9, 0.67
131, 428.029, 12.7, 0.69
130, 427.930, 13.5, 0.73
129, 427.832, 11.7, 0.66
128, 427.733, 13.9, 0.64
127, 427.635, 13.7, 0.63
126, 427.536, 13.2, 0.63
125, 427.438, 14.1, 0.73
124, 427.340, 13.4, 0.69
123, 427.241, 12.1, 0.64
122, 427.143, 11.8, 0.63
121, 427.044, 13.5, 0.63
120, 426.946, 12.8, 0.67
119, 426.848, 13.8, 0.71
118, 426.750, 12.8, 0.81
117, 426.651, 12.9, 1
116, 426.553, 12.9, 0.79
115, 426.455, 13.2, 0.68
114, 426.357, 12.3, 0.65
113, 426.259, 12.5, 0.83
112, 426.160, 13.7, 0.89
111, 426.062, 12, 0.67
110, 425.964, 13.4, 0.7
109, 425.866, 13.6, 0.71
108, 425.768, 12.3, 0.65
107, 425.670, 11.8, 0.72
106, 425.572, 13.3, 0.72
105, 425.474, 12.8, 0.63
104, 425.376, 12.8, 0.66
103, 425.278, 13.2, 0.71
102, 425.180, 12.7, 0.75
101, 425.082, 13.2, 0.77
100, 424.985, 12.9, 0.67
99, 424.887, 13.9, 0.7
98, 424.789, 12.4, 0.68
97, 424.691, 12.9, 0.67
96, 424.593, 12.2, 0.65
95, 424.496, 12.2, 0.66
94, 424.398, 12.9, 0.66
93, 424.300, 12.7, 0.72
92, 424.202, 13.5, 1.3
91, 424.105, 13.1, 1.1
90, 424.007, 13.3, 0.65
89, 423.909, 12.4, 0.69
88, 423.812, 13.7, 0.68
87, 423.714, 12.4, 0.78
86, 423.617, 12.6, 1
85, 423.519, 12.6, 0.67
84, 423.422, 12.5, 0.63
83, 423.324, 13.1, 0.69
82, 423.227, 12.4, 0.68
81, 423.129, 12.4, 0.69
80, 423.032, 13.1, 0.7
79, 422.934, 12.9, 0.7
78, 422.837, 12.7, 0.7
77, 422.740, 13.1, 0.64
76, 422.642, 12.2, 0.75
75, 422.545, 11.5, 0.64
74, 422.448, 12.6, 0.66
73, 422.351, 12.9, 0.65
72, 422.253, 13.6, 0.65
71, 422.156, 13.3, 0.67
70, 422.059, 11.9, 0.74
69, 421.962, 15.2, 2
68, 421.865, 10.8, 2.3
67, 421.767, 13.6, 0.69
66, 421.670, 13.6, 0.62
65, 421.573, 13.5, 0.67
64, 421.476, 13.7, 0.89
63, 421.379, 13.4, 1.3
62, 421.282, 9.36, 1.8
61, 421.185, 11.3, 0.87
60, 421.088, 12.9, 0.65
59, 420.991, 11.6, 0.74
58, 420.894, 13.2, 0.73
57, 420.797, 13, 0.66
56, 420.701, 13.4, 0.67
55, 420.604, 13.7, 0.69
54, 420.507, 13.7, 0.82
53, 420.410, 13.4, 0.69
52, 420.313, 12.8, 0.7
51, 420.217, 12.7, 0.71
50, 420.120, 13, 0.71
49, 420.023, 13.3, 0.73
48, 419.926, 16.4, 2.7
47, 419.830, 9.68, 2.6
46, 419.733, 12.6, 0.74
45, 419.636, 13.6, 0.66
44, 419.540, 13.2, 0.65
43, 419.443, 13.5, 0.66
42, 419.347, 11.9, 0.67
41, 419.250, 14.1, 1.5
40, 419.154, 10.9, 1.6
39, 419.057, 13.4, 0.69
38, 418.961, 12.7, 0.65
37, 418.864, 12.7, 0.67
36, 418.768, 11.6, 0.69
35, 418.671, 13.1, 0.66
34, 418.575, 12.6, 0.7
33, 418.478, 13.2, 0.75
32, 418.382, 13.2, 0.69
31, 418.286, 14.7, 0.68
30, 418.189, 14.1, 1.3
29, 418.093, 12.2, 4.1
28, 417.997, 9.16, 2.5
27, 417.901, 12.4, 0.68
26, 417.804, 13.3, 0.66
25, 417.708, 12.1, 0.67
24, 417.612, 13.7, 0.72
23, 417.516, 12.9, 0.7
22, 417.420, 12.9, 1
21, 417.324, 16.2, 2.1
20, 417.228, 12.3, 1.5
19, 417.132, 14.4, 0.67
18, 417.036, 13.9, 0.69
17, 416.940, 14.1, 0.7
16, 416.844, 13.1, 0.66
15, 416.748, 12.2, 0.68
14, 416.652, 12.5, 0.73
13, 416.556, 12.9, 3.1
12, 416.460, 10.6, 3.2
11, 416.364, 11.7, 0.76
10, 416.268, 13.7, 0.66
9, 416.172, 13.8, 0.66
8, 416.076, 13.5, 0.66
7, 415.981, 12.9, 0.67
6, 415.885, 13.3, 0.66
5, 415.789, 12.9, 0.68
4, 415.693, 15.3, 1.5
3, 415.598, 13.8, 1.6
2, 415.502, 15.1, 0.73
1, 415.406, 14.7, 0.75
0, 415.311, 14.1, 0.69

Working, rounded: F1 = 12.9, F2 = 13.0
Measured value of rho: 1.01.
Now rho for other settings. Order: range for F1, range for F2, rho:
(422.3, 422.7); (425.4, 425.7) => 1.03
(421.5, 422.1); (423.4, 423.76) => 0.96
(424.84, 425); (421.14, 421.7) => 0.92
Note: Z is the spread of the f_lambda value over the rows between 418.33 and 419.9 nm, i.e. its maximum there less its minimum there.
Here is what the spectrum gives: 4.4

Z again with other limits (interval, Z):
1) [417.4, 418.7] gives 5.5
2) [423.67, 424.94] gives 1.7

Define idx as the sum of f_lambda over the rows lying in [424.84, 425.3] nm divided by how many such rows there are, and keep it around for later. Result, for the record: 13.2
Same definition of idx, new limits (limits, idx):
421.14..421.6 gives 12.3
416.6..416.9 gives 12.6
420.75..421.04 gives 12.6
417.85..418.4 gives 12.6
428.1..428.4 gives 13.0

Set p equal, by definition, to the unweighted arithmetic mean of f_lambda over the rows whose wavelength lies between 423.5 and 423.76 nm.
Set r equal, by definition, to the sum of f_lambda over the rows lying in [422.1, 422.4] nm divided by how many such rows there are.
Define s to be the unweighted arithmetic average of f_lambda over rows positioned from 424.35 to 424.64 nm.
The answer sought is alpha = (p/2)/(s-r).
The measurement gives -8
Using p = 12.5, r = 13.3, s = 12.4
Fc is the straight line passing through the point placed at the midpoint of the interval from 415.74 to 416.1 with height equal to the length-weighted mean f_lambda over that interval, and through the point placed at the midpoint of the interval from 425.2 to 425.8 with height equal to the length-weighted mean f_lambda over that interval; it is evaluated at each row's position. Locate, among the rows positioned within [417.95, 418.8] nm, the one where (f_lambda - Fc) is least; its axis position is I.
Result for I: 417.997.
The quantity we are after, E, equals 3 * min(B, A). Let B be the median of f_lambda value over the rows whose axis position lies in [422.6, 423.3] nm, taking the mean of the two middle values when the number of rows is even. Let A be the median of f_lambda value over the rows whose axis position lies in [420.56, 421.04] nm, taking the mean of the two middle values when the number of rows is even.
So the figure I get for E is 38.1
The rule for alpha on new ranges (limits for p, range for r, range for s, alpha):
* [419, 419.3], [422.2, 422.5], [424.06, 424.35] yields 96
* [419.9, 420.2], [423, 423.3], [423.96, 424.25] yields 11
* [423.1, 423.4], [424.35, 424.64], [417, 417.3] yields 6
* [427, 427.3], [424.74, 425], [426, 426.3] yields -19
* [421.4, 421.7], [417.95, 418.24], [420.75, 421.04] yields 9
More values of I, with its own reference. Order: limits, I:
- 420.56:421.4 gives 421.282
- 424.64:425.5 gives 424.789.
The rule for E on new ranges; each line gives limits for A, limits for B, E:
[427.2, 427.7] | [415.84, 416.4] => 40.2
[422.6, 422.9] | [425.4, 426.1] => 38.1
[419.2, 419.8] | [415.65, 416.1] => 39.9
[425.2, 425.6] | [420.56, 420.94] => 39.0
